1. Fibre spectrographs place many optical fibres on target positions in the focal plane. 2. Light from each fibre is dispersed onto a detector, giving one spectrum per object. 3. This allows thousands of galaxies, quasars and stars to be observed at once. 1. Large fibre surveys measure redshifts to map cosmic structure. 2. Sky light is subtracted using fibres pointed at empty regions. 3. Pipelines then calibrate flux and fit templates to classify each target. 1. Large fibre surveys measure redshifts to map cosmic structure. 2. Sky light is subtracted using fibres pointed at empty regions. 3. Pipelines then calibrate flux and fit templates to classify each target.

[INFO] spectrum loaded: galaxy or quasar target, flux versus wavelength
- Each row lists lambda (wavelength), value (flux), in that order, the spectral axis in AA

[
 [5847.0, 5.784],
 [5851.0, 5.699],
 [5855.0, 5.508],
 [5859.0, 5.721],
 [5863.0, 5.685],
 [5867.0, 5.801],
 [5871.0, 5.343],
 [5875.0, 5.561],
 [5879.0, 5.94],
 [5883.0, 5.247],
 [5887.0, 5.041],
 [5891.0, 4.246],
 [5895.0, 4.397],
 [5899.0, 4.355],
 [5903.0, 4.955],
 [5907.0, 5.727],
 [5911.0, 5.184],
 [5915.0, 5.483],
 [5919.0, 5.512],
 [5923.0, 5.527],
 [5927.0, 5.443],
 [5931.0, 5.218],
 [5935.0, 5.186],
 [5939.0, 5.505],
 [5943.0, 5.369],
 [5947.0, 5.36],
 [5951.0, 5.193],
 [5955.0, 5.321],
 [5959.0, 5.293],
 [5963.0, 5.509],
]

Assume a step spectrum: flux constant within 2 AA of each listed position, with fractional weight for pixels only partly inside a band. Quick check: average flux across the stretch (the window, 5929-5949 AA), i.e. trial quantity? 5.33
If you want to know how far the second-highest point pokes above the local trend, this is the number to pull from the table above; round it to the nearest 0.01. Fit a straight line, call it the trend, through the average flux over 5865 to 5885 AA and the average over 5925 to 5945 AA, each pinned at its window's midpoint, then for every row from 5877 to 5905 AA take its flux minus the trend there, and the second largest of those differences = -0.30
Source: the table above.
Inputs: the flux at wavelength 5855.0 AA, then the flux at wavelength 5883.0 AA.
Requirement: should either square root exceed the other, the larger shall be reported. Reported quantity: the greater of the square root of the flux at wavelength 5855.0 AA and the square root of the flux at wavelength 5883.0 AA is 2.35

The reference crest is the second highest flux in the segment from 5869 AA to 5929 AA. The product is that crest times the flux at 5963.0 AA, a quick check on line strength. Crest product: 31.6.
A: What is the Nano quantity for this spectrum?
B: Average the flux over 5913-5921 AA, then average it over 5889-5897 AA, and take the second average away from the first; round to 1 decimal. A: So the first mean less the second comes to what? 1.2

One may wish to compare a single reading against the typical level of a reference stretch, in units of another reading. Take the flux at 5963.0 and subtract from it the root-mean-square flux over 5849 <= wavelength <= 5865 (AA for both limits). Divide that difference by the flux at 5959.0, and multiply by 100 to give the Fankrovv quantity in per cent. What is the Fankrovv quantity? -2.7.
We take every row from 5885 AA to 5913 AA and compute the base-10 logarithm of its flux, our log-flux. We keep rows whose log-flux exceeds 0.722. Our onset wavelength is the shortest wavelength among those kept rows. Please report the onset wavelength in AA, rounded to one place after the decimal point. 5907.0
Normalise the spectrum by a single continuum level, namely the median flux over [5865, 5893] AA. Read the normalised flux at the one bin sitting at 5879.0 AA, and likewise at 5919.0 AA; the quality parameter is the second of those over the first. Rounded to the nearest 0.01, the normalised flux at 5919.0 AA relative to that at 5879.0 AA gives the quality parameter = 0.93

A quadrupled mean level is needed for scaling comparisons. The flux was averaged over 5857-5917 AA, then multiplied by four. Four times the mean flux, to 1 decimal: 21.0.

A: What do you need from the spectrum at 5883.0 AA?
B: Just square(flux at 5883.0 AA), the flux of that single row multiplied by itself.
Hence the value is 27.5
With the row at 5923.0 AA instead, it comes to 30.5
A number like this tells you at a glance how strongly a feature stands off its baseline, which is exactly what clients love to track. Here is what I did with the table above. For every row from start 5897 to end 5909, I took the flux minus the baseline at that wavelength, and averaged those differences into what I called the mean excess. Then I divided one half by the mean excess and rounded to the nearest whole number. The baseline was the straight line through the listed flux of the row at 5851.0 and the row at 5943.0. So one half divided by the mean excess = -1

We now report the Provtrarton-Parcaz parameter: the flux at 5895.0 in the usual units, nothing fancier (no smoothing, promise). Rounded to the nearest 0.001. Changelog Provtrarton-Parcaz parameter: 4.397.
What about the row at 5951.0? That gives 5.193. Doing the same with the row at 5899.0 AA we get 4.355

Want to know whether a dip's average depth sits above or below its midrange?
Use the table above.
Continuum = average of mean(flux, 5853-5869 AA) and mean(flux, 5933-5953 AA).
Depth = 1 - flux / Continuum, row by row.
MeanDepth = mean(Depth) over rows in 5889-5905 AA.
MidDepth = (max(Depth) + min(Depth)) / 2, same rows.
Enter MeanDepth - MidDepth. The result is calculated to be 0.020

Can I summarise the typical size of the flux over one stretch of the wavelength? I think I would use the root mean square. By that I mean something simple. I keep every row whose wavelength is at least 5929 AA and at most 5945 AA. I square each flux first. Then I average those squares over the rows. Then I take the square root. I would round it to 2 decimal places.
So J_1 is 5.32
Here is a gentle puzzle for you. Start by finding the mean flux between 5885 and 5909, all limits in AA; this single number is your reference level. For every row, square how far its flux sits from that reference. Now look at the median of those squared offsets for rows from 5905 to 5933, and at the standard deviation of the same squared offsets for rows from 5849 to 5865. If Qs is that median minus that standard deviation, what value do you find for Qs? 0.3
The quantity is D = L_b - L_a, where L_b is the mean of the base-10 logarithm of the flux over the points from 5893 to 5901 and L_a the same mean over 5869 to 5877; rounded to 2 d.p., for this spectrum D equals -0.10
